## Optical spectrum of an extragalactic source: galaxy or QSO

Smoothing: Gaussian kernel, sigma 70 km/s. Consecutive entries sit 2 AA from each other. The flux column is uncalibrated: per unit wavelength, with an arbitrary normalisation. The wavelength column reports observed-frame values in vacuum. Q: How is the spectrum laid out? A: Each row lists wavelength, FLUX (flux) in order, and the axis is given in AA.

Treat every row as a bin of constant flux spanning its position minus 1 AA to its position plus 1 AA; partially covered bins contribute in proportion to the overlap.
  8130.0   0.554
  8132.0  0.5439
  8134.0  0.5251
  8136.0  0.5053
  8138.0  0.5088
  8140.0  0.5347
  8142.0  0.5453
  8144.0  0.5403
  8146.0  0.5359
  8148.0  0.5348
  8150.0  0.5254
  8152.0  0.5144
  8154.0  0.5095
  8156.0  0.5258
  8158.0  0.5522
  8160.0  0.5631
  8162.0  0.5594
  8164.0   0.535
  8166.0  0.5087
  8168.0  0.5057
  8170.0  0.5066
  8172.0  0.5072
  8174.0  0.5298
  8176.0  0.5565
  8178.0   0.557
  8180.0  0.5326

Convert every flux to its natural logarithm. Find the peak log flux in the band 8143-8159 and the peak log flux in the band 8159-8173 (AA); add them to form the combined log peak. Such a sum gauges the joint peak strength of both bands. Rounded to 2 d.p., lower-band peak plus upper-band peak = -1.17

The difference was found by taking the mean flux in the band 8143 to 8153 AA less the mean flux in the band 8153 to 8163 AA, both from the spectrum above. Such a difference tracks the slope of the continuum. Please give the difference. -0.012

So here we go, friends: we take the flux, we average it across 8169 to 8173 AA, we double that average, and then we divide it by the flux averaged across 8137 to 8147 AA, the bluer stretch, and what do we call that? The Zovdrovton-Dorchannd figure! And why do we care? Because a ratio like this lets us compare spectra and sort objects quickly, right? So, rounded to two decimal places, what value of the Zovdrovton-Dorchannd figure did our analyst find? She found 1.90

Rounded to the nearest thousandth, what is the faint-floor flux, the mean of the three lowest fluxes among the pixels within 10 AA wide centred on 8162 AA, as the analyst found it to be 0.532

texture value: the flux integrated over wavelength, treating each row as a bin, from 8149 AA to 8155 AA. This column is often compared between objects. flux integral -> 3.1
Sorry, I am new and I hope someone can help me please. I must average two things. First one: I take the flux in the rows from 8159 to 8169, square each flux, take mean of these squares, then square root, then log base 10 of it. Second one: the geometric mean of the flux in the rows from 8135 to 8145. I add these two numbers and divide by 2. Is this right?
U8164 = 0.127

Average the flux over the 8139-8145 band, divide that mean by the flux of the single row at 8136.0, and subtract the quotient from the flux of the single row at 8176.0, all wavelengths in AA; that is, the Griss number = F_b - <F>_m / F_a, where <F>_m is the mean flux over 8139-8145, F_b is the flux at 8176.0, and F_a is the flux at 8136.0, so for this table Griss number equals -0.51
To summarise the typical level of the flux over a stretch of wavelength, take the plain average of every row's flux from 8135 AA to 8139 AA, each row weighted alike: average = 0.507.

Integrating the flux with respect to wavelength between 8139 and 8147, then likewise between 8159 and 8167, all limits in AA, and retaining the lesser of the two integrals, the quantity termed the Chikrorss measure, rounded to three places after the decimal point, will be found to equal 4.312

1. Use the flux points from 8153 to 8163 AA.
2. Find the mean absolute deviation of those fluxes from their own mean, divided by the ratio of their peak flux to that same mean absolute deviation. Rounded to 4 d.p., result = 0.0007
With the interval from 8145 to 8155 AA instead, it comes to 0.0002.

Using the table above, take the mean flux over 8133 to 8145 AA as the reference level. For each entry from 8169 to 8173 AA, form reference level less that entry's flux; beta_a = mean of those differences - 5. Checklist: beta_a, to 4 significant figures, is -4.980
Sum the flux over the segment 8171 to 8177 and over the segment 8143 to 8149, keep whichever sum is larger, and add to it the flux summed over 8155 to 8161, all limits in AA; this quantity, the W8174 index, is 3.25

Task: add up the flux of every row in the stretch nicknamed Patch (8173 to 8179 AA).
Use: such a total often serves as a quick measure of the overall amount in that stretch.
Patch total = 1.64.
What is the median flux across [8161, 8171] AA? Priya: 0.509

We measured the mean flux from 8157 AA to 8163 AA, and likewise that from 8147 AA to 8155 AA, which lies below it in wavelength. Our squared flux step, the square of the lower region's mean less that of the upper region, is 0.0014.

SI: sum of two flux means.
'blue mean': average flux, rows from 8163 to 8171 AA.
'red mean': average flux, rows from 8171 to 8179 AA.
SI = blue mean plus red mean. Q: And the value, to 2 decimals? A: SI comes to 1.05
